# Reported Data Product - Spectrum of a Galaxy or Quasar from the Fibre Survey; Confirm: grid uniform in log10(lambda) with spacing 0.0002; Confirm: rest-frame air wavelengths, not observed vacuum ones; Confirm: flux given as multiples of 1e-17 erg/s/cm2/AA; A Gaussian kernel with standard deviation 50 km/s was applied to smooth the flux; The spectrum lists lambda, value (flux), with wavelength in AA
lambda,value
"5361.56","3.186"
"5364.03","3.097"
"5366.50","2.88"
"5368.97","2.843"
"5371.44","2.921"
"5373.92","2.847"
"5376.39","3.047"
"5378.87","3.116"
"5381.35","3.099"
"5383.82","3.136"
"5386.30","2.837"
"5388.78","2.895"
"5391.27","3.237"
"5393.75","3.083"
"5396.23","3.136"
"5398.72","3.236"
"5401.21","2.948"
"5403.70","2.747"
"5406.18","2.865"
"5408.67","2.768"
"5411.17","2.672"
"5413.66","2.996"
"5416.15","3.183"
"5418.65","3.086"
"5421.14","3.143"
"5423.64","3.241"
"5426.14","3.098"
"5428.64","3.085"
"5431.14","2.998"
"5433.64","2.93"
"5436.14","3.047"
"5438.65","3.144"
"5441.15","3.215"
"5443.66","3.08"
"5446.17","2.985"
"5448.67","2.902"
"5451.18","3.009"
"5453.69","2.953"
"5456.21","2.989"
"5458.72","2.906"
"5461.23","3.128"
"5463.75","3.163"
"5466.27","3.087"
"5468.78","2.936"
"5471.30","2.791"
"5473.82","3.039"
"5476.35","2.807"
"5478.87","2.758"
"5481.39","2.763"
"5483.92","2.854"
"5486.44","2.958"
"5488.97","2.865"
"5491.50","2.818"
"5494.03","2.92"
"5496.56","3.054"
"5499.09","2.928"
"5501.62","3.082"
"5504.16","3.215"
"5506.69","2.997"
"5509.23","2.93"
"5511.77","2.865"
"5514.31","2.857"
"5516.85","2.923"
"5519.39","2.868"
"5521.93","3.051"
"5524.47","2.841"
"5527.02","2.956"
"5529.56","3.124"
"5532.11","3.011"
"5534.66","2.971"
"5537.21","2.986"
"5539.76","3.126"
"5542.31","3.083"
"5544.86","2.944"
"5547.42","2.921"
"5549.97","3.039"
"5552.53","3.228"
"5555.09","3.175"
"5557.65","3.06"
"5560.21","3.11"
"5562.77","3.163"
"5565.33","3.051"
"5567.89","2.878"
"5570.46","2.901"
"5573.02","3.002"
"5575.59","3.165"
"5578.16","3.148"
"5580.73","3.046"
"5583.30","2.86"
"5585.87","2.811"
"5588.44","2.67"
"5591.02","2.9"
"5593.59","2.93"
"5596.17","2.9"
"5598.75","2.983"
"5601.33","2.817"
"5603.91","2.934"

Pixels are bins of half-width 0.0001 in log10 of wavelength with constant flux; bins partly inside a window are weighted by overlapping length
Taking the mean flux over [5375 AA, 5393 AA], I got 3.05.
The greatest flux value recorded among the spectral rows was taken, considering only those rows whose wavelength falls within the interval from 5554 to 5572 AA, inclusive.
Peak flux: 3.175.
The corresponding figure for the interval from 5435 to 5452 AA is 3.215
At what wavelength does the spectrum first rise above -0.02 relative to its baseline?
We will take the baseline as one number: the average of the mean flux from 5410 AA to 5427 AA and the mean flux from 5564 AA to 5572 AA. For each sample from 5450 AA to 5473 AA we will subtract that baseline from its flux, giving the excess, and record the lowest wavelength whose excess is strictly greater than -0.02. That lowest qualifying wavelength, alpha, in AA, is 5451.18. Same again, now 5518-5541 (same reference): 5521.93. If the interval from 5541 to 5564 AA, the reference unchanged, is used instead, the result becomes 5542.31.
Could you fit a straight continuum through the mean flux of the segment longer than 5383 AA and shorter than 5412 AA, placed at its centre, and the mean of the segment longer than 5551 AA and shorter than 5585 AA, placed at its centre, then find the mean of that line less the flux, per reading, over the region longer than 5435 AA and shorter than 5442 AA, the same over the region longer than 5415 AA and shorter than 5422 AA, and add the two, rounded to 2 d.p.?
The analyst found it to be -0.31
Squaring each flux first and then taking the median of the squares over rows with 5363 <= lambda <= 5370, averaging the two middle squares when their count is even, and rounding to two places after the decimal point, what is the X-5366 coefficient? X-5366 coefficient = 8.29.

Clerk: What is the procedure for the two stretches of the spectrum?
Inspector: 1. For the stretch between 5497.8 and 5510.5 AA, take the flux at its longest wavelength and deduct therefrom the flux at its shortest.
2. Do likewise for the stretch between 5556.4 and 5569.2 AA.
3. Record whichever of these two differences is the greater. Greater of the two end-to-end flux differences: 0.00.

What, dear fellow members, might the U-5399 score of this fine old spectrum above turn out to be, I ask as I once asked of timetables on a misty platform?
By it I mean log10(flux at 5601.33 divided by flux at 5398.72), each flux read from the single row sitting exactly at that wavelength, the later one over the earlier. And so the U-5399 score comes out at -0.060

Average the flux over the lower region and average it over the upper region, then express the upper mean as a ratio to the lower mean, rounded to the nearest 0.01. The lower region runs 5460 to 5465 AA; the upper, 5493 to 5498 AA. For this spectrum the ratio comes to 0.95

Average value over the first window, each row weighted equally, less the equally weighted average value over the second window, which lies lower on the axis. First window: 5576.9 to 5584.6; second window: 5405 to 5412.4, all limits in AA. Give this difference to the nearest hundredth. 0.25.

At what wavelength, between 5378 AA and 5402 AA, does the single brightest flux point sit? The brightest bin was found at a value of 5391.27 AA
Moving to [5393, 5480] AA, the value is 5423.64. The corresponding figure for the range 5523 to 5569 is 5552.53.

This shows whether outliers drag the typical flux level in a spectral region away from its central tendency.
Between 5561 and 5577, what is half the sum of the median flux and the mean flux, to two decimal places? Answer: 3.03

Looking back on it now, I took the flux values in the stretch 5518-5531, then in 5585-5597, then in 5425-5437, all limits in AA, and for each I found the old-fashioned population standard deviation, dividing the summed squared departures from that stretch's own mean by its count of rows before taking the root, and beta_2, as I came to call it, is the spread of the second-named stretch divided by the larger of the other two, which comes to 0.88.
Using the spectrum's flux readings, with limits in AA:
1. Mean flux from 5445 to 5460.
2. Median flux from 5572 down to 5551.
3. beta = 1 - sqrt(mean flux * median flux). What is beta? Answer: -2.02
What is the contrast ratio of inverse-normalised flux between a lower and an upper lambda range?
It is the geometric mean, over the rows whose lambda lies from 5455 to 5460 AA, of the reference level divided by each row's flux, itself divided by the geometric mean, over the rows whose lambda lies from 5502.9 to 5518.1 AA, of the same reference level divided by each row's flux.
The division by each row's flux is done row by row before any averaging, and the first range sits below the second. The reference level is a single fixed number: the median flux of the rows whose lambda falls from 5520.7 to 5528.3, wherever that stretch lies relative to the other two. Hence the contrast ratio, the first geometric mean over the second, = 1.01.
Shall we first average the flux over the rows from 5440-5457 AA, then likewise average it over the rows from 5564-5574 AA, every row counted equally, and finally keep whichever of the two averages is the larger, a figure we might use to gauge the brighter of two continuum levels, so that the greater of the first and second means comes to 3.02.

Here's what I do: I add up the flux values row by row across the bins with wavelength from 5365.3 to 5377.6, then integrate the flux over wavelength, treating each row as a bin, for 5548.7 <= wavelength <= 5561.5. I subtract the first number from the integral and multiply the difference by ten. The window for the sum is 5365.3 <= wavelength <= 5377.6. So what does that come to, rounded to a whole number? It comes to 254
